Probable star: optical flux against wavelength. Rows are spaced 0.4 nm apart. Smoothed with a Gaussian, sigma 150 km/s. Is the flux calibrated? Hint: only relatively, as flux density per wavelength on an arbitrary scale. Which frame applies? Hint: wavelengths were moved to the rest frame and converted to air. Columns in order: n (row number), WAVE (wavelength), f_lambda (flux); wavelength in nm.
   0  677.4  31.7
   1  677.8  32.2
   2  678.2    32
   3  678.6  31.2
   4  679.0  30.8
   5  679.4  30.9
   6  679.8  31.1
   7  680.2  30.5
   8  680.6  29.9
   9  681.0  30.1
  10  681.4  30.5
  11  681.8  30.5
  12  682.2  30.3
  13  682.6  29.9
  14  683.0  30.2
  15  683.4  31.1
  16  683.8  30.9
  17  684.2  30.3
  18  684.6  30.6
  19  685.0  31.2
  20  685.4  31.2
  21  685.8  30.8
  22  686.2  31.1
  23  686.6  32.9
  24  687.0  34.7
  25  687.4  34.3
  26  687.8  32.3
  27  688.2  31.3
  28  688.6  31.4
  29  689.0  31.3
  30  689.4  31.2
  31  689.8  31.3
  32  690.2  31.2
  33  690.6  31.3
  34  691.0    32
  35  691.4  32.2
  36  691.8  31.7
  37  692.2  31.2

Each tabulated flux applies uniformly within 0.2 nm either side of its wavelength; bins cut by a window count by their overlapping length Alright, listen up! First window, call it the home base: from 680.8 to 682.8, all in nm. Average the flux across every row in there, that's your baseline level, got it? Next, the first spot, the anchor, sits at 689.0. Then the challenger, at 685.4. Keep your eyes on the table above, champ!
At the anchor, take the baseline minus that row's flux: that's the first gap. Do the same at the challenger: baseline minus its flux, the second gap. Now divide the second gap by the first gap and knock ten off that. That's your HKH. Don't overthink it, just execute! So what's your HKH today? -9.10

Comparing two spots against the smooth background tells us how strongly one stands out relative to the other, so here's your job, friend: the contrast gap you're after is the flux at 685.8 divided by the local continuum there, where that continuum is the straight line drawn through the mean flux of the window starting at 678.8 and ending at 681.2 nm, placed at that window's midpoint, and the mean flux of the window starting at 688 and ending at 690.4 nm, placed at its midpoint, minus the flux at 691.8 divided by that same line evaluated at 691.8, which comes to -0.013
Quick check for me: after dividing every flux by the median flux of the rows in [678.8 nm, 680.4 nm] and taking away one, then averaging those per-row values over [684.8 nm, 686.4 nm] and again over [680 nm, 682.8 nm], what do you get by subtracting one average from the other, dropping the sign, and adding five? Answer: 5.03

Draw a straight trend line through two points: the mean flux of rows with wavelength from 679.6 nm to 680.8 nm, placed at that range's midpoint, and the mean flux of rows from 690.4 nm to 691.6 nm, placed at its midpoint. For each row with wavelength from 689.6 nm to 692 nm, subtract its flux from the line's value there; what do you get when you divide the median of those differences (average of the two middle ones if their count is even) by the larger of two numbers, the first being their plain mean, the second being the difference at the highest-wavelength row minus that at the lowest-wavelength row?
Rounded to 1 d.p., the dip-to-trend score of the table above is 1.6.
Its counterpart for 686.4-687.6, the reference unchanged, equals 2.2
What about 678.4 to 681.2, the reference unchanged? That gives -0.3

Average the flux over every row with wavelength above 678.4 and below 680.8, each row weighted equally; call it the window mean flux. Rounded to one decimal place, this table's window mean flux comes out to 30.7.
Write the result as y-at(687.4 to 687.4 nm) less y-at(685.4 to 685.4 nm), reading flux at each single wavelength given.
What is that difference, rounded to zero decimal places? 3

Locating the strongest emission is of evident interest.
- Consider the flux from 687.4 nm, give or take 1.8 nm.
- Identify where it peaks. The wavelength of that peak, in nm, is 687.0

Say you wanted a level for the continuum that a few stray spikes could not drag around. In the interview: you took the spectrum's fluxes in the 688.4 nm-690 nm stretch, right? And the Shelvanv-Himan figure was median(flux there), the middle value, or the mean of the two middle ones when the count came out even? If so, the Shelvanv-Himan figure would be 31.3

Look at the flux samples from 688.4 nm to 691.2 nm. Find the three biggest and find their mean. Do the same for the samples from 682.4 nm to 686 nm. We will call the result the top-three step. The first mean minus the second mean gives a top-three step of 0.4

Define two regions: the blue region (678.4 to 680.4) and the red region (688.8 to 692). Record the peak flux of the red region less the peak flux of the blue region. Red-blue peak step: 1.0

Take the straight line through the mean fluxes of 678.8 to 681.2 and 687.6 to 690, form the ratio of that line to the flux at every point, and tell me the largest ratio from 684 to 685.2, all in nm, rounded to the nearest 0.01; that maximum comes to 1.02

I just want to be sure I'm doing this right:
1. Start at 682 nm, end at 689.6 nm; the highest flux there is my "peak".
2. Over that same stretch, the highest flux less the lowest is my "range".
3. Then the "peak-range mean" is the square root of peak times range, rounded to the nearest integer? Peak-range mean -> 13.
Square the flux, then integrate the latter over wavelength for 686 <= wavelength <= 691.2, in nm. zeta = 5340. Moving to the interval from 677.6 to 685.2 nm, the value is 7188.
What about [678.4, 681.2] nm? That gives 2630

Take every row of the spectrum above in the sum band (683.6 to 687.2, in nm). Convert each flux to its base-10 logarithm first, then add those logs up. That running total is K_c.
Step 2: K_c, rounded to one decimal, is 13.5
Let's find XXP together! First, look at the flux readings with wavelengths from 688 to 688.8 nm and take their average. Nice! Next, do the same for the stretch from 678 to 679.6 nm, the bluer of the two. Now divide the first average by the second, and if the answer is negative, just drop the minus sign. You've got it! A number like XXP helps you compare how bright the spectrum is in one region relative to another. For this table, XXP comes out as 1.00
